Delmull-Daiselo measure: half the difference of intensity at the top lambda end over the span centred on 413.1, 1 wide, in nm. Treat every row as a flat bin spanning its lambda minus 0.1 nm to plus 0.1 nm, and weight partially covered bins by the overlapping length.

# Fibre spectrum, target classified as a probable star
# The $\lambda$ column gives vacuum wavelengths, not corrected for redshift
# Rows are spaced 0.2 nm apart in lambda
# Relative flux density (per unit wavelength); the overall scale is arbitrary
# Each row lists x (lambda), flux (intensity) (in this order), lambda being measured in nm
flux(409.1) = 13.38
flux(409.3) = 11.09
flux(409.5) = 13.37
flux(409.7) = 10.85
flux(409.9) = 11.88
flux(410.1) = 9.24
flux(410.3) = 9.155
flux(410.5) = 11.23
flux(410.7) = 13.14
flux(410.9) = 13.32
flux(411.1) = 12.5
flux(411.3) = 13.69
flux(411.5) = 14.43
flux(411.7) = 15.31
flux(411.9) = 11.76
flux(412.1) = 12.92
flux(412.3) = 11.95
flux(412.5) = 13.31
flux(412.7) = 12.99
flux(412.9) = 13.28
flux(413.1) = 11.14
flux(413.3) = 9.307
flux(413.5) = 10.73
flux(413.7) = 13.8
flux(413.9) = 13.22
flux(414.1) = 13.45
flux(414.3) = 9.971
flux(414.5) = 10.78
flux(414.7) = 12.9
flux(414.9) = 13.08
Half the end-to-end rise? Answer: -1.1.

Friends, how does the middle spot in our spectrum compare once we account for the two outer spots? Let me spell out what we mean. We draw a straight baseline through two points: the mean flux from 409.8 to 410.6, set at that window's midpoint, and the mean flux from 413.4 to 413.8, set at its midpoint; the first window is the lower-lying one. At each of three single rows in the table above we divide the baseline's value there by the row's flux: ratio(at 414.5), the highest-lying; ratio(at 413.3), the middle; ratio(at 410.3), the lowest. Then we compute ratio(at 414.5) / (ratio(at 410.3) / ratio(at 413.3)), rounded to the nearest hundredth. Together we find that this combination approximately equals 1.35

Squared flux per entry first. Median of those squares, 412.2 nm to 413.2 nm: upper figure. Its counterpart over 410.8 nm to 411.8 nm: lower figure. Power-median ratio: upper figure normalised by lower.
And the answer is 0.90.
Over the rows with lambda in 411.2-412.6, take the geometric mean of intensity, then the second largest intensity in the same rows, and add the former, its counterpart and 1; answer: 28.7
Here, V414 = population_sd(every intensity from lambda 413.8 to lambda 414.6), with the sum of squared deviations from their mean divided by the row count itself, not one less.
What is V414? 1.51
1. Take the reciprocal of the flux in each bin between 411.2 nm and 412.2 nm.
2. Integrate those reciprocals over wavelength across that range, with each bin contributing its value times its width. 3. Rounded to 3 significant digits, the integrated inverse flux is 0.0740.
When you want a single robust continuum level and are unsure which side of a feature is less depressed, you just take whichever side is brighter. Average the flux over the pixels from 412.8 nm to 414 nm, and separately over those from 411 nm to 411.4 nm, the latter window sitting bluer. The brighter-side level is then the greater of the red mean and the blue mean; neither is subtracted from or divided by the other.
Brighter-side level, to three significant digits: 13.1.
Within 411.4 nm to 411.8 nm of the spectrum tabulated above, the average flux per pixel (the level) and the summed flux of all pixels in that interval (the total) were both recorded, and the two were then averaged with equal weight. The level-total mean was 22.3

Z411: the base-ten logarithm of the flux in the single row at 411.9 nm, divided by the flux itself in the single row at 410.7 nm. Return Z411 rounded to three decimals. 0.081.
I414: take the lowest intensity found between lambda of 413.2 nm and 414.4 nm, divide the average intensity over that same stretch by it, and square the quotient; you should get 1.6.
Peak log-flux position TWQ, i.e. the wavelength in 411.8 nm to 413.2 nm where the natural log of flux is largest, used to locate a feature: 412.5 nm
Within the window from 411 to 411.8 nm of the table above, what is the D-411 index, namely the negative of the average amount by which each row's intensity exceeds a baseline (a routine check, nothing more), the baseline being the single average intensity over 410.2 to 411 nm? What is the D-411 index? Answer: -2.3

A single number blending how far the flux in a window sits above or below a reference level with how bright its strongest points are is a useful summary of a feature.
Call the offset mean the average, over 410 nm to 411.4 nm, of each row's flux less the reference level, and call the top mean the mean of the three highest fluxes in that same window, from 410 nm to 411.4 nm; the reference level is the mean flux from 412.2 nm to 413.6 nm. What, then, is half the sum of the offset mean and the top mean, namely 6.7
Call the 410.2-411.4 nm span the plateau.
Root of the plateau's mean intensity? 3.49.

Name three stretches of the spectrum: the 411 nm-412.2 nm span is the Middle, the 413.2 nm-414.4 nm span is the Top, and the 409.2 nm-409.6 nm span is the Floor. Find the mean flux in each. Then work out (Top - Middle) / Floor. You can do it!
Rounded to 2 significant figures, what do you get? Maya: -0.14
